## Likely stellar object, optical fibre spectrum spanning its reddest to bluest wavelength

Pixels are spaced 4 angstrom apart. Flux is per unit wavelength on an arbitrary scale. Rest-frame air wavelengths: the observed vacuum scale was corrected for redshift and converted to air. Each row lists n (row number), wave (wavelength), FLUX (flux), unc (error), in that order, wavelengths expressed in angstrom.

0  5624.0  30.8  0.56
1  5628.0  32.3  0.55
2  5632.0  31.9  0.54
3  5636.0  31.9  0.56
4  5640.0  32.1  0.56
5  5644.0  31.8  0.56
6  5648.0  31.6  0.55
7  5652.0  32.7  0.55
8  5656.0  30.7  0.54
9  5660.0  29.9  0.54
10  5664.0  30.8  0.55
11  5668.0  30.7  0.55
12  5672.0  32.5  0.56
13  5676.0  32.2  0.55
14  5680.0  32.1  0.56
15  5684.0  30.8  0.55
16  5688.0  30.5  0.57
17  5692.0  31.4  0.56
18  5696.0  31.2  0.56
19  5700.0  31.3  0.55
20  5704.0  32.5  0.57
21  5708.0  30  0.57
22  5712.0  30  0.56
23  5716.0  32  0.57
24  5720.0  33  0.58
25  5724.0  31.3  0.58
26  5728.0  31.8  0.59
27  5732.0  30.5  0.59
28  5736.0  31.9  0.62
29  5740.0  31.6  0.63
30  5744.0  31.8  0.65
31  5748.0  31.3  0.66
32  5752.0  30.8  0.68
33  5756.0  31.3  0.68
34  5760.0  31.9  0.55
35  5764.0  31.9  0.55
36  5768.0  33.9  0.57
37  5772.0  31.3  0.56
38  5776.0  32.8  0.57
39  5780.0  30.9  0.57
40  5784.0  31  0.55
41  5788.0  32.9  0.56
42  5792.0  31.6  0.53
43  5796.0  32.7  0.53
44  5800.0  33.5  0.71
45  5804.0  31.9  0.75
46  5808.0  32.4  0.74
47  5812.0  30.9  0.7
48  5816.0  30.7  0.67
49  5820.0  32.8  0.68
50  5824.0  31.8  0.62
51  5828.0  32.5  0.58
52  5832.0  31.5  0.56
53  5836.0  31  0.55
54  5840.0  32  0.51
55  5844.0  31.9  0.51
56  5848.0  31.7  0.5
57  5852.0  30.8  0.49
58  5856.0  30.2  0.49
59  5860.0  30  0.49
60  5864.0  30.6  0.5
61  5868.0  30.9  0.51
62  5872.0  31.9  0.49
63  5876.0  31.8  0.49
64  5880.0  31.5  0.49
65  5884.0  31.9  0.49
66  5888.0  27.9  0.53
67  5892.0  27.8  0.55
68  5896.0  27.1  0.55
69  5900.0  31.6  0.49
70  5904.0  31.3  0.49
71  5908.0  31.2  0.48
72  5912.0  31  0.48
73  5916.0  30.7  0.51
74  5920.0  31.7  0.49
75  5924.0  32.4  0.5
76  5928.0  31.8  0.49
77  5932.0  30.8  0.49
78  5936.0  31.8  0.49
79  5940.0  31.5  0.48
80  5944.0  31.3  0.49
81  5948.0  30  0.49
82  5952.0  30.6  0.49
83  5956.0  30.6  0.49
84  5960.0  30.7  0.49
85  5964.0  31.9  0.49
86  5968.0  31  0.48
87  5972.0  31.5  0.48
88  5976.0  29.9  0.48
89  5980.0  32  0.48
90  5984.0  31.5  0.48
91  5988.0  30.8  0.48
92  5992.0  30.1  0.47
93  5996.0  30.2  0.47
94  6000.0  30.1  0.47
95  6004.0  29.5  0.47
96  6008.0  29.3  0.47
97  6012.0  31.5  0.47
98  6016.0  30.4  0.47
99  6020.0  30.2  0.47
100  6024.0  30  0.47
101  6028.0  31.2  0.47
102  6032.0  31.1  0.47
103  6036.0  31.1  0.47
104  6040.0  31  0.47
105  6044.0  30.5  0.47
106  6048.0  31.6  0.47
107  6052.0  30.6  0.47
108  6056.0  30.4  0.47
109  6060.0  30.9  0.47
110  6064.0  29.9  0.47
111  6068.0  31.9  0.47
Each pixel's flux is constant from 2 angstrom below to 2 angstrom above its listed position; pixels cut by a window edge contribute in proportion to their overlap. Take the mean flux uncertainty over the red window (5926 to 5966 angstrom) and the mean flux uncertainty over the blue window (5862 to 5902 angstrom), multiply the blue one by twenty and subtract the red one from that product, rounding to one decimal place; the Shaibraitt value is 9.7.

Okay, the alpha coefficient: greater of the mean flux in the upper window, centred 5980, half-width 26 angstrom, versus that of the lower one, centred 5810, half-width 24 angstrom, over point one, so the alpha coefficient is 321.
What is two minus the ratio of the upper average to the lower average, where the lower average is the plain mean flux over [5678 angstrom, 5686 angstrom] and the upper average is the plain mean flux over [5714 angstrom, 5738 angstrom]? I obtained 0.99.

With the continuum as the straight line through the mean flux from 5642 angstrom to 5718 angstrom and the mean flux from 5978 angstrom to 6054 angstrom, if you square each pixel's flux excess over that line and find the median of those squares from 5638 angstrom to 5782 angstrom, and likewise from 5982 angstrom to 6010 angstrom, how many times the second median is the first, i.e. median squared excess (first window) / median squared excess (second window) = 1.2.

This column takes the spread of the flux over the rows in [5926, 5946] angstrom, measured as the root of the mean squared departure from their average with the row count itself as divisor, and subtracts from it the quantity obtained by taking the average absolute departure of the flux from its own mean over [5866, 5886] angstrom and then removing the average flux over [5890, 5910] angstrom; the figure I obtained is 29.9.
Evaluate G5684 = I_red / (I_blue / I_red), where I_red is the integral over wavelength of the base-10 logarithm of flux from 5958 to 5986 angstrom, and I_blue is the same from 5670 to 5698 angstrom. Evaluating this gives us 42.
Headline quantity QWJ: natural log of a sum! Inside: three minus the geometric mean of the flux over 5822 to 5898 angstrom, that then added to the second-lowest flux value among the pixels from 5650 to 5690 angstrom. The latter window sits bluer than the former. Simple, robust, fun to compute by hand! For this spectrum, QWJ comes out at 1.0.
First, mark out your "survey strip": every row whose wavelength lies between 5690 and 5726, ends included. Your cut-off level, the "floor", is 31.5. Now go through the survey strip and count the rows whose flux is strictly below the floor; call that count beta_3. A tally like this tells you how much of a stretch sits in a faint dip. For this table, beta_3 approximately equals 6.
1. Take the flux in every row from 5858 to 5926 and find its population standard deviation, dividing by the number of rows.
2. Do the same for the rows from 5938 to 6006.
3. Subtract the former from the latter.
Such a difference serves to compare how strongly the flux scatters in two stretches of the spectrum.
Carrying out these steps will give -0.80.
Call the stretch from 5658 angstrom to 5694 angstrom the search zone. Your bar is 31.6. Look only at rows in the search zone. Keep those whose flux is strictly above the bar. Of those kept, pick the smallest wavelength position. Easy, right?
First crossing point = 5672.0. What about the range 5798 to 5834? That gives 5800.0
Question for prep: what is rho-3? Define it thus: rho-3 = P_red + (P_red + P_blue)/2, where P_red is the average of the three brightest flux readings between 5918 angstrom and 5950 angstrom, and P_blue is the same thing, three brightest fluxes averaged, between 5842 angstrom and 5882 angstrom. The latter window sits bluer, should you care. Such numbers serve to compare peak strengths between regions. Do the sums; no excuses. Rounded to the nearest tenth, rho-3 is 63.9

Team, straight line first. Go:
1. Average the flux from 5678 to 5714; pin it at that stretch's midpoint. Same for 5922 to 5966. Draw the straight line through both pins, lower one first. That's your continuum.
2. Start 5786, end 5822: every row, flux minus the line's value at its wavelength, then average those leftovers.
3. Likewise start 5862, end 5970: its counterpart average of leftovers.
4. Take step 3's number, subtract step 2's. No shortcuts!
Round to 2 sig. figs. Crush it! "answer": -1.4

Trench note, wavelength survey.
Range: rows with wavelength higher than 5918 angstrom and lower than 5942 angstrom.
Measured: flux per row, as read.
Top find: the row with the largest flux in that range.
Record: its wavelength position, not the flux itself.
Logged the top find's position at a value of 5924.0 angstrom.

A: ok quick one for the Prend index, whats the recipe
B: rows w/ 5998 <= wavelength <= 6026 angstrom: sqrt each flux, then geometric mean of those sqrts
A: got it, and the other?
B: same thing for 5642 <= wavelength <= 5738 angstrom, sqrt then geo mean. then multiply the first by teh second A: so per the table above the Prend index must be 30.75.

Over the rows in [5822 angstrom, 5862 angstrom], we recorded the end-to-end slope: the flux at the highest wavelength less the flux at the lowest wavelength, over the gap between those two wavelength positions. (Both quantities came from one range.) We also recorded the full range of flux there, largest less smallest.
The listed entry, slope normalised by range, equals -0.020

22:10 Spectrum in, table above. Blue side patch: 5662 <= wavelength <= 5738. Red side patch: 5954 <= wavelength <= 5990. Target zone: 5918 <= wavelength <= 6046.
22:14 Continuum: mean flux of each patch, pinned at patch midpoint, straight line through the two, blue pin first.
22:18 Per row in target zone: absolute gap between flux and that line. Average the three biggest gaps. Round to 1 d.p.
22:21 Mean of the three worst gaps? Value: 1.5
